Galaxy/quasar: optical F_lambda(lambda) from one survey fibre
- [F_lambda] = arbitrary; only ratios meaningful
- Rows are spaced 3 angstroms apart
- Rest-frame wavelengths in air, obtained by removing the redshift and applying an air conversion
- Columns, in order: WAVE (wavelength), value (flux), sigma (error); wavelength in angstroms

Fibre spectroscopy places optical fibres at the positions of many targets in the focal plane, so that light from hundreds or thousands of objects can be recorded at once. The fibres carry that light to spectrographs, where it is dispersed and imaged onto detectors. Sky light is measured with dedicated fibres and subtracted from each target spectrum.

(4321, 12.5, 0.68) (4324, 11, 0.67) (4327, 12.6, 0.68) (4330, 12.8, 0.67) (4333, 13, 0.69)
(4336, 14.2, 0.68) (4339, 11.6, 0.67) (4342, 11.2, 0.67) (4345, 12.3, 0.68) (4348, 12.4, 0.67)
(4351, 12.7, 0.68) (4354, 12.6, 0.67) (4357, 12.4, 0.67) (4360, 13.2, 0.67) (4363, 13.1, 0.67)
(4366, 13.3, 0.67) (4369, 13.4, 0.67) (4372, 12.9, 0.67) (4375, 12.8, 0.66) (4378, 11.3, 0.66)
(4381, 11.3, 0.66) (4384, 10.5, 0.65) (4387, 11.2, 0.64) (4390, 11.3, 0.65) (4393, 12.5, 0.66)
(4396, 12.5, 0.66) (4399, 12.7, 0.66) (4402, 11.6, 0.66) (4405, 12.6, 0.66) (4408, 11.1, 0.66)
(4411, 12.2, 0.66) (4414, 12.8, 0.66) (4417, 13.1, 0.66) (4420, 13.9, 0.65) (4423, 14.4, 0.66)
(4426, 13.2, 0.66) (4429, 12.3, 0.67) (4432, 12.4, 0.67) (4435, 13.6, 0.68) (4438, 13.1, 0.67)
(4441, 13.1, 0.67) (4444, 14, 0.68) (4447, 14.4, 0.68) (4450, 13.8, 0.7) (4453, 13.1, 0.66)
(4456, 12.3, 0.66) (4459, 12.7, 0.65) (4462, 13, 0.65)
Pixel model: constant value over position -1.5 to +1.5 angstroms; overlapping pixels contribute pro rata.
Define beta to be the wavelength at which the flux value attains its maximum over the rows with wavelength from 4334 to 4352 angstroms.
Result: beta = 4336 angstroms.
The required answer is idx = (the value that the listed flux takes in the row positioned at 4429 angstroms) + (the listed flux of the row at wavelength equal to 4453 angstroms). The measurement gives 25.4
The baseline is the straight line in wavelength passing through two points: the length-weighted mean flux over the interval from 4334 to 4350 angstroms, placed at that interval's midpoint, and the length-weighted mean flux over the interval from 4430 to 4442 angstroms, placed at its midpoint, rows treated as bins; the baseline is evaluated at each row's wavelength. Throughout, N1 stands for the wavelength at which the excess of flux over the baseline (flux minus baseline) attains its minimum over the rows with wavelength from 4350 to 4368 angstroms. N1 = 4357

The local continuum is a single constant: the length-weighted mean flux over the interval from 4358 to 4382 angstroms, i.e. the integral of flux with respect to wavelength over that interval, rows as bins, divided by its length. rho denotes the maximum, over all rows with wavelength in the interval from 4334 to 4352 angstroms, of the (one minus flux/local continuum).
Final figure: 0.117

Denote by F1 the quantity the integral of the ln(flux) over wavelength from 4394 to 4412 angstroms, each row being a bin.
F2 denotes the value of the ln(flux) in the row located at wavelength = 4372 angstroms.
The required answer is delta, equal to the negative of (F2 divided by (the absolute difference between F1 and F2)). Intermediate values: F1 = 45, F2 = 2.56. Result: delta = -0.06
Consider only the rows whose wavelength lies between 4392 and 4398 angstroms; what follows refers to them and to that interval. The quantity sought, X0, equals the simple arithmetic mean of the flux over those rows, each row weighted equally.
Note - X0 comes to 12.50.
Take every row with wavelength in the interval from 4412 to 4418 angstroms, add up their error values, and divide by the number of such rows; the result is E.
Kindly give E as 0.660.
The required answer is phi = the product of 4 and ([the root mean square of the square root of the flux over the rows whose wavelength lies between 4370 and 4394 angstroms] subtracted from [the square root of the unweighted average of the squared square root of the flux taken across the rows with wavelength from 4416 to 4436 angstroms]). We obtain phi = 0.88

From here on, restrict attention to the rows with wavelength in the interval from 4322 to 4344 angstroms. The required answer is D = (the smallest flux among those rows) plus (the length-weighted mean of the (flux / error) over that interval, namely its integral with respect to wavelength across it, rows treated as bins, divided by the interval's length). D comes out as 29.3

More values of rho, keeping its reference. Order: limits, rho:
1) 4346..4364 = 0.022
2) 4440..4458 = 0.030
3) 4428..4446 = 0.030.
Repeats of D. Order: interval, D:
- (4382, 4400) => 28.5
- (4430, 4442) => 31.8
